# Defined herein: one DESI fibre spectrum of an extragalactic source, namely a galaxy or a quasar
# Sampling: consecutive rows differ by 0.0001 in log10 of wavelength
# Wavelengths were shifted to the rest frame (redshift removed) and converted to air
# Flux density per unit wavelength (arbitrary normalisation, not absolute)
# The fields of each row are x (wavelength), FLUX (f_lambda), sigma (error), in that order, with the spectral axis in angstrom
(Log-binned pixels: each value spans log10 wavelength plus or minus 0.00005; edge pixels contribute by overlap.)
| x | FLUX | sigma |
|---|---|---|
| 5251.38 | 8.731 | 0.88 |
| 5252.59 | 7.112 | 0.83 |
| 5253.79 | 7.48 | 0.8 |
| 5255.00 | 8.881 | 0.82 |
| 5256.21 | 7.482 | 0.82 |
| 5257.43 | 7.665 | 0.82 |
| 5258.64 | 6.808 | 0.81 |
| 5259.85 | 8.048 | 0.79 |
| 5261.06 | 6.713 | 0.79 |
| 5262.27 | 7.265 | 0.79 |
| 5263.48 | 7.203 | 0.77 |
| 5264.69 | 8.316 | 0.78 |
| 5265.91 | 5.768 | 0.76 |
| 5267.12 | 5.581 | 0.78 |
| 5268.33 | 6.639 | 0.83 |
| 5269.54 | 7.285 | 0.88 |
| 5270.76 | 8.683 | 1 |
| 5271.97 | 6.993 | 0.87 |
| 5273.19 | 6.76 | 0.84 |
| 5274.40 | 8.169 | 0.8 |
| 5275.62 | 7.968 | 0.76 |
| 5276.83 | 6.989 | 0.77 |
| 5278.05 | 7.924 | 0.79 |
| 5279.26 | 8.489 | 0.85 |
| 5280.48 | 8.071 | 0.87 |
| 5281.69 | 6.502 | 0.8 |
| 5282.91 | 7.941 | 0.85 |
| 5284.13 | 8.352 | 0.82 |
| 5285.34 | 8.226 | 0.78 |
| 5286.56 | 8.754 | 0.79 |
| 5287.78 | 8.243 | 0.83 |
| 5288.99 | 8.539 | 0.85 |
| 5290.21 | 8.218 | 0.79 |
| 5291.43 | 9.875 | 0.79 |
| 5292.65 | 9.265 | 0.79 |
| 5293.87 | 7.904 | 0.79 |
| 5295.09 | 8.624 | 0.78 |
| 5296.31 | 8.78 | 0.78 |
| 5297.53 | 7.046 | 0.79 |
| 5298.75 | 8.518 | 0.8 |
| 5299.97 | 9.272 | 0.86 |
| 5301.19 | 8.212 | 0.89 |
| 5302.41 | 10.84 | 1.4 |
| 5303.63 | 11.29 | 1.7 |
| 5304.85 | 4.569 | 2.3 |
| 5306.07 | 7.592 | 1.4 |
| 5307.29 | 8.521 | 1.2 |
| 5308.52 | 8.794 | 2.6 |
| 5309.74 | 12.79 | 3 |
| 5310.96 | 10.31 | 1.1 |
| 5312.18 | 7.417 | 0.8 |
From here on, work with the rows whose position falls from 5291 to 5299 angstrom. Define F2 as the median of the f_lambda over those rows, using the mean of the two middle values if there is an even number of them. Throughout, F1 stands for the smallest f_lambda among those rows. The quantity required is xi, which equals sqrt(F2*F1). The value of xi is 7.8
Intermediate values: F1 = 7.046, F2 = 8.6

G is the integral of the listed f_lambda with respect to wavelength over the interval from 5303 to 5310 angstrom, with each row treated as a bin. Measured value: 61.2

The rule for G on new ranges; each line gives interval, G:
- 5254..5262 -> 60.6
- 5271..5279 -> 60.6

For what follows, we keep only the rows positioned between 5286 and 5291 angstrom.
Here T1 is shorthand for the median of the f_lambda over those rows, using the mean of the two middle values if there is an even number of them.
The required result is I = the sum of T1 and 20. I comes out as 28.4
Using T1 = 8.39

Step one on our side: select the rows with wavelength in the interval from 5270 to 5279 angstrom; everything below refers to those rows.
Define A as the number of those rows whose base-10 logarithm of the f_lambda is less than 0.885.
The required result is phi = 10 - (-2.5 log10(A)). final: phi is 11.2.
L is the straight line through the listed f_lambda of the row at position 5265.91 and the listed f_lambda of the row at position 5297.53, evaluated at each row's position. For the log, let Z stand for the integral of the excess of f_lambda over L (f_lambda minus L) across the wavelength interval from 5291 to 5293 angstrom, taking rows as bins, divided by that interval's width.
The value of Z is 2.76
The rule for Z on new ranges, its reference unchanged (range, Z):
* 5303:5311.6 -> 1.68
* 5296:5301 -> 1.28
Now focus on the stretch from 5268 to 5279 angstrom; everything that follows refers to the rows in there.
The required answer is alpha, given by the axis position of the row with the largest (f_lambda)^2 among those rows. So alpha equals 5270.76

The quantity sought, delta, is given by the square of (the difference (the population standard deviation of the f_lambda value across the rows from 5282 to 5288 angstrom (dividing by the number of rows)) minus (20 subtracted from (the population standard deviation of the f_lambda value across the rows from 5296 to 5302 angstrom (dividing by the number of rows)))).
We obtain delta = 381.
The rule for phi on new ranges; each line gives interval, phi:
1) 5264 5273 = 11.7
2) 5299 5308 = 10.8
